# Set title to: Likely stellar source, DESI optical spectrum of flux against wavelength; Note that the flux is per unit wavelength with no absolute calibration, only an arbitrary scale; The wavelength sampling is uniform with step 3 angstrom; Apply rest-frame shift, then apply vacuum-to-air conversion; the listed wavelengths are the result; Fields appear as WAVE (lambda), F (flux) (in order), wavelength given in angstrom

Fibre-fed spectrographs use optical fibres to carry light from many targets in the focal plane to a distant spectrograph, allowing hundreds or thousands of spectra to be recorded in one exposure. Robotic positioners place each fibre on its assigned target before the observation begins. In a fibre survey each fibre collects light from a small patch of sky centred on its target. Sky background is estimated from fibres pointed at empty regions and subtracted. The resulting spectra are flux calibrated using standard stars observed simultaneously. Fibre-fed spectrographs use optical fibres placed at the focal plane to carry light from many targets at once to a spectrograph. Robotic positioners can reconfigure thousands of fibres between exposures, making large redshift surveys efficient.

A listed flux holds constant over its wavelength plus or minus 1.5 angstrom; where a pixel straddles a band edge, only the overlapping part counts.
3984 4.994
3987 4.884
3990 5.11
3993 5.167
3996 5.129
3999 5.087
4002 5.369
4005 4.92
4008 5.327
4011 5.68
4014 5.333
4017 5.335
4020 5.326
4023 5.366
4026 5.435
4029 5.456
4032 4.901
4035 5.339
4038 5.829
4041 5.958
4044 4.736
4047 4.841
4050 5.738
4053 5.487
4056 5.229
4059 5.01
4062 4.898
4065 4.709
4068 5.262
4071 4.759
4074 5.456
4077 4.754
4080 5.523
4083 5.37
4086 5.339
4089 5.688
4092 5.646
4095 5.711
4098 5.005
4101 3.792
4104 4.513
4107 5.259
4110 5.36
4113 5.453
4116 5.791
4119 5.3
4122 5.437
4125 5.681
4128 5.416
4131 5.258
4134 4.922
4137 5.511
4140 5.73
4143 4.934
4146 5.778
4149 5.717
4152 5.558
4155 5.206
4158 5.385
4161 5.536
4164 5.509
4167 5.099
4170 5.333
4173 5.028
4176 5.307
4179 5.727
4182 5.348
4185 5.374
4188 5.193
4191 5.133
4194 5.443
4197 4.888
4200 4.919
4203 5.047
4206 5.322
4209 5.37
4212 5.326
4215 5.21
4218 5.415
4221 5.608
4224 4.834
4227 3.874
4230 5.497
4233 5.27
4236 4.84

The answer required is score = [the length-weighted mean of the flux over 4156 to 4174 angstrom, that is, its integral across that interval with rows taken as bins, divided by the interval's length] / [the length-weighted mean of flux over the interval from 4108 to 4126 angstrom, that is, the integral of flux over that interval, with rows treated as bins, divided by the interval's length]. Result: 0.97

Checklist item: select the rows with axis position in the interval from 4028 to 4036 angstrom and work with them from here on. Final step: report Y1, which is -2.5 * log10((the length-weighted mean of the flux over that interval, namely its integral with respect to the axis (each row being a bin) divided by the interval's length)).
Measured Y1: -1.79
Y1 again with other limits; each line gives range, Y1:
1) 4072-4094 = -1.83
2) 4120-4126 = -1.86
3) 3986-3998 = -1.76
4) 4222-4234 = -1.72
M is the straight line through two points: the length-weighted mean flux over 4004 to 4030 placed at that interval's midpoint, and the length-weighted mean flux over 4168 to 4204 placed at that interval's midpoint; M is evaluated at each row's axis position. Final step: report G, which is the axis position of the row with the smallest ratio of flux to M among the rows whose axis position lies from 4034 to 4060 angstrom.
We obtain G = 4044 angstrom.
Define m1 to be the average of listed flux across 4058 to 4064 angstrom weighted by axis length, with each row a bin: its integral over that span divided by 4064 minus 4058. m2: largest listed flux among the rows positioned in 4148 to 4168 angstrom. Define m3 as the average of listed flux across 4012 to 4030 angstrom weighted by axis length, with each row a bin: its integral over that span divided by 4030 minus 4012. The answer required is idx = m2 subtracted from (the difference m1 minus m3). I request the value -6.17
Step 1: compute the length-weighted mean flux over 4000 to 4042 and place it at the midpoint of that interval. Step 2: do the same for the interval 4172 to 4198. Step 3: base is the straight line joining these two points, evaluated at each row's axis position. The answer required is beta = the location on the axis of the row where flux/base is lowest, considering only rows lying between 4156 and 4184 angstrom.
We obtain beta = 4173 angstrom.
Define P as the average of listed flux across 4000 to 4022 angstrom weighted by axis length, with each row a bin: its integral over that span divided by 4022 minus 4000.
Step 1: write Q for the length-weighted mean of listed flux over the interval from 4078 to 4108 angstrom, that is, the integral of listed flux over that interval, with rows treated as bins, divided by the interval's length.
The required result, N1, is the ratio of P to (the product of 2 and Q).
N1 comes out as 0.514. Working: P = 5.32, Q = 5.18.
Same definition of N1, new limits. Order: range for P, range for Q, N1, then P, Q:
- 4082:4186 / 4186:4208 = 0.519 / 5.34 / 5.15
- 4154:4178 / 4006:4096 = 0.500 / 5.31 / 5.31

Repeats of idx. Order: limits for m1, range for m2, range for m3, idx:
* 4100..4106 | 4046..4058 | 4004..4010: -6.65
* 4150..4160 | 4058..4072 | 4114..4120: -5.41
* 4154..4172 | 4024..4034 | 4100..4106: -4.39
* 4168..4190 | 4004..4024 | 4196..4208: -5.42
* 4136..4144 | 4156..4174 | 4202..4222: -5.45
